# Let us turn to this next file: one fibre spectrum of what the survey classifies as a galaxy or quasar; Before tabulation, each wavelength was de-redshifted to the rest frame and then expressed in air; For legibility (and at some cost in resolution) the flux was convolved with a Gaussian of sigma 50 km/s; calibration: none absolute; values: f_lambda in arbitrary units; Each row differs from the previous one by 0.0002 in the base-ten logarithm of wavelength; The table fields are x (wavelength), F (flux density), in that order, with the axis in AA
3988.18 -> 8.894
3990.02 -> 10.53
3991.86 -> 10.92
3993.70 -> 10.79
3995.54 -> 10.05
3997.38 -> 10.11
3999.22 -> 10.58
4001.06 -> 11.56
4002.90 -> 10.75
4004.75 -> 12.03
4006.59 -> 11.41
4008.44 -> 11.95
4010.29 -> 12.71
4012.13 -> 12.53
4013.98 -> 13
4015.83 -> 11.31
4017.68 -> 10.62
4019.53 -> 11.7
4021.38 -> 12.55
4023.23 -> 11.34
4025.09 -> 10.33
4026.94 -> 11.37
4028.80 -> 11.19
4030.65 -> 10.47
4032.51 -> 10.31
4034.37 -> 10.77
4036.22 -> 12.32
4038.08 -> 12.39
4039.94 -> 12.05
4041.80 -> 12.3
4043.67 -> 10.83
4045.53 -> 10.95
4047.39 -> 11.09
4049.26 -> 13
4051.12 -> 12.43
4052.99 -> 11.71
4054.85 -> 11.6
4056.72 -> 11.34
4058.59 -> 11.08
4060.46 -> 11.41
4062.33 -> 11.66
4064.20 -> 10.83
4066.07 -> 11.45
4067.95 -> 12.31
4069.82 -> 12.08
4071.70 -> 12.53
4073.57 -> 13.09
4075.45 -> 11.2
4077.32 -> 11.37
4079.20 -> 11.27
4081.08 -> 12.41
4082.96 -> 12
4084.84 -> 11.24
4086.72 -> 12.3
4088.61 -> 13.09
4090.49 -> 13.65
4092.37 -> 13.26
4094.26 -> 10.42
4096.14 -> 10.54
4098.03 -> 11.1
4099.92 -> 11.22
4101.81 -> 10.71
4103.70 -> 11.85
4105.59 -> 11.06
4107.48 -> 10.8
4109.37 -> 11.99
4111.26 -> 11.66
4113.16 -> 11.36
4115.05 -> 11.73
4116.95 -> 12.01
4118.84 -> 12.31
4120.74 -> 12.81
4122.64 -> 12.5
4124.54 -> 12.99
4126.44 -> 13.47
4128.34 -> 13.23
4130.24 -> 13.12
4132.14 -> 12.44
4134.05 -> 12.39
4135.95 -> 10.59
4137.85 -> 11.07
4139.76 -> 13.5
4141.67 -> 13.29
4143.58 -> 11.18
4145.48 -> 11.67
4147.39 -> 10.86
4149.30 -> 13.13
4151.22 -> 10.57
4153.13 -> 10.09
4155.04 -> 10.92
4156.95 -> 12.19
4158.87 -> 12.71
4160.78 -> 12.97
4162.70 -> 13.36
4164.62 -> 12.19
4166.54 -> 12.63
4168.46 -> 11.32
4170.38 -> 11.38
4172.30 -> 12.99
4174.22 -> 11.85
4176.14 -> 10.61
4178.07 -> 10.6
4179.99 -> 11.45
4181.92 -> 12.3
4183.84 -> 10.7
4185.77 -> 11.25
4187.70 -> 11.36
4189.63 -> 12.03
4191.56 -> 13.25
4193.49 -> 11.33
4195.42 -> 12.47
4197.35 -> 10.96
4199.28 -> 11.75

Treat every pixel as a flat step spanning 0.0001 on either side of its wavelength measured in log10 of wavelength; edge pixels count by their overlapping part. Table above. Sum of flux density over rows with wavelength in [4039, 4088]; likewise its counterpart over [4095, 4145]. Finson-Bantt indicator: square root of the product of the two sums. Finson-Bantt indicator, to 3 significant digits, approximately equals 308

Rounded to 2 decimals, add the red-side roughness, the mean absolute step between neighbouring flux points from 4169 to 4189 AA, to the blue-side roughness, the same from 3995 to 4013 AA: 1.52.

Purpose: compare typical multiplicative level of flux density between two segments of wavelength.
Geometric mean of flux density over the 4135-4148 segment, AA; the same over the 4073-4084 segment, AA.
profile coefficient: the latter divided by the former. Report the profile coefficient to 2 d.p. 1.02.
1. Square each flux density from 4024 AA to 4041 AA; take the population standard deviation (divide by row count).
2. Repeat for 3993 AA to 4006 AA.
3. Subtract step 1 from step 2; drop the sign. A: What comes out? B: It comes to 3.2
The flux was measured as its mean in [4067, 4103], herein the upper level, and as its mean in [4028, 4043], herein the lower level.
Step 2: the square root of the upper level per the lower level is 1.02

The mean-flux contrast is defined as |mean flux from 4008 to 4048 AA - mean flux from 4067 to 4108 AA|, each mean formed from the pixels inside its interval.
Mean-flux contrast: 0.25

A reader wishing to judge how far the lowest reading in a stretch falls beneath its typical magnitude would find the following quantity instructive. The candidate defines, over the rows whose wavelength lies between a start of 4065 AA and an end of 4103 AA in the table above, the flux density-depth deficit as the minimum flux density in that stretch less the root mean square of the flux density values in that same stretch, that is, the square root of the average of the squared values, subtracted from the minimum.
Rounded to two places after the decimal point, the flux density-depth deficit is -1.48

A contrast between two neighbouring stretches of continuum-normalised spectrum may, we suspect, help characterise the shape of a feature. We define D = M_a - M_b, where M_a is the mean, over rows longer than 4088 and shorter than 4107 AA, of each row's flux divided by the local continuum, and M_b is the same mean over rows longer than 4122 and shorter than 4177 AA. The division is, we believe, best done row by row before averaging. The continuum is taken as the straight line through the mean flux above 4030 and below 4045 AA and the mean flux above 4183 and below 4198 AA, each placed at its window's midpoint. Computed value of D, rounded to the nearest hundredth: -0.03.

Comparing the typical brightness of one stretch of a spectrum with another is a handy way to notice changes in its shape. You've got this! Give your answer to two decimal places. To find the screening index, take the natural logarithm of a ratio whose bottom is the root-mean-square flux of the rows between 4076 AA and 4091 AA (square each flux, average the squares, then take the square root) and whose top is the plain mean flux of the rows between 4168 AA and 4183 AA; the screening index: -0.05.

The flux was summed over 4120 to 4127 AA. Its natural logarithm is 3.95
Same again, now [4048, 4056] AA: 3.89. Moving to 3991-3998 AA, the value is 3.73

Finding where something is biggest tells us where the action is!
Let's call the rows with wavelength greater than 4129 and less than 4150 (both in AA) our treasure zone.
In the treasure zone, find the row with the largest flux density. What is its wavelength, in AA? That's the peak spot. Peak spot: 4139.76 AA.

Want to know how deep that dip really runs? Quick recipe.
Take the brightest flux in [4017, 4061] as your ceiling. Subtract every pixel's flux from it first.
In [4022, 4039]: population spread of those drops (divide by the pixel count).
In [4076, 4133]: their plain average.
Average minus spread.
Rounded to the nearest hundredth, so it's 0.26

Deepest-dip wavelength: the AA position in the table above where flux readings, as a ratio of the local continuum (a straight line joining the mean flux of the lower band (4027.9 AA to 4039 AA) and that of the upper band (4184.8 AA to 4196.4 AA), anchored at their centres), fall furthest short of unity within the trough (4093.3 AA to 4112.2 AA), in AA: 4094.26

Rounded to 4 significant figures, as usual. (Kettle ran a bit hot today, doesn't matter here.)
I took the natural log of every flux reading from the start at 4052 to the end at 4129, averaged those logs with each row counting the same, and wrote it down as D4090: 2.471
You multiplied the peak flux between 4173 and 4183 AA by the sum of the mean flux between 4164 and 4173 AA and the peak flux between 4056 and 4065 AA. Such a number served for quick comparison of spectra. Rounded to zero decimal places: 292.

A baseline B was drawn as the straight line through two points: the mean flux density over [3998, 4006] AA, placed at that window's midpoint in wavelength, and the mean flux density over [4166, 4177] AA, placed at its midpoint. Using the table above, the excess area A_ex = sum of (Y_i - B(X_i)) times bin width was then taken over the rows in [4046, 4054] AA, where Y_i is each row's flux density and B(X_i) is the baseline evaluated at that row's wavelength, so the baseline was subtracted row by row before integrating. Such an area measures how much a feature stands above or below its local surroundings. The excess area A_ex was 5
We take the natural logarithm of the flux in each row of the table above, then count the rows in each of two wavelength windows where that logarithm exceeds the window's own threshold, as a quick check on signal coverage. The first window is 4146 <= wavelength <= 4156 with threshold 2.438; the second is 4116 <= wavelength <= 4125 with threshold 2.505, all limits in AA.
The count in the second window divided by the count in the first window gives 4.0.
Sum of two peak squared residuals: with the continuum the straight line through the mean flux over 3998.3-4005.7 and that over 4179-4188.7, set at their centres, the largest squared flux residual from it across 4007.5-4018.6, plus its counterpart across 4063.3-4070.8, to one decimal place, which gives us 4.1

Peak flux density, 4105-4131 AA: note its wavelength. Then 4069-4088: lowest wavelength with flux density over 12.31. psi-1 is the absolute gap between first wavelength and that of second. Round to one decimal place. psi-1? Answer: 54.7 AA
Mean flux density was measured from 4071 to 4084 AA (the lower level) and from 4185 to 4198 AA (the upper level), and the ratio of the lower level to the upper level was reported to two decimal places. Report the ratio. 1.01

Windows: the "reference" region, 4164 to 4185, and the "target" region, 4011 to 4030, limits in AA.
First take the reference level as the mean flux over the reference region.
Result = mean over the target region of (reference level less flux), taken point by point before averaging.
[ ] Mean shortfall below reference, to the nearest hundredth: 0.04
